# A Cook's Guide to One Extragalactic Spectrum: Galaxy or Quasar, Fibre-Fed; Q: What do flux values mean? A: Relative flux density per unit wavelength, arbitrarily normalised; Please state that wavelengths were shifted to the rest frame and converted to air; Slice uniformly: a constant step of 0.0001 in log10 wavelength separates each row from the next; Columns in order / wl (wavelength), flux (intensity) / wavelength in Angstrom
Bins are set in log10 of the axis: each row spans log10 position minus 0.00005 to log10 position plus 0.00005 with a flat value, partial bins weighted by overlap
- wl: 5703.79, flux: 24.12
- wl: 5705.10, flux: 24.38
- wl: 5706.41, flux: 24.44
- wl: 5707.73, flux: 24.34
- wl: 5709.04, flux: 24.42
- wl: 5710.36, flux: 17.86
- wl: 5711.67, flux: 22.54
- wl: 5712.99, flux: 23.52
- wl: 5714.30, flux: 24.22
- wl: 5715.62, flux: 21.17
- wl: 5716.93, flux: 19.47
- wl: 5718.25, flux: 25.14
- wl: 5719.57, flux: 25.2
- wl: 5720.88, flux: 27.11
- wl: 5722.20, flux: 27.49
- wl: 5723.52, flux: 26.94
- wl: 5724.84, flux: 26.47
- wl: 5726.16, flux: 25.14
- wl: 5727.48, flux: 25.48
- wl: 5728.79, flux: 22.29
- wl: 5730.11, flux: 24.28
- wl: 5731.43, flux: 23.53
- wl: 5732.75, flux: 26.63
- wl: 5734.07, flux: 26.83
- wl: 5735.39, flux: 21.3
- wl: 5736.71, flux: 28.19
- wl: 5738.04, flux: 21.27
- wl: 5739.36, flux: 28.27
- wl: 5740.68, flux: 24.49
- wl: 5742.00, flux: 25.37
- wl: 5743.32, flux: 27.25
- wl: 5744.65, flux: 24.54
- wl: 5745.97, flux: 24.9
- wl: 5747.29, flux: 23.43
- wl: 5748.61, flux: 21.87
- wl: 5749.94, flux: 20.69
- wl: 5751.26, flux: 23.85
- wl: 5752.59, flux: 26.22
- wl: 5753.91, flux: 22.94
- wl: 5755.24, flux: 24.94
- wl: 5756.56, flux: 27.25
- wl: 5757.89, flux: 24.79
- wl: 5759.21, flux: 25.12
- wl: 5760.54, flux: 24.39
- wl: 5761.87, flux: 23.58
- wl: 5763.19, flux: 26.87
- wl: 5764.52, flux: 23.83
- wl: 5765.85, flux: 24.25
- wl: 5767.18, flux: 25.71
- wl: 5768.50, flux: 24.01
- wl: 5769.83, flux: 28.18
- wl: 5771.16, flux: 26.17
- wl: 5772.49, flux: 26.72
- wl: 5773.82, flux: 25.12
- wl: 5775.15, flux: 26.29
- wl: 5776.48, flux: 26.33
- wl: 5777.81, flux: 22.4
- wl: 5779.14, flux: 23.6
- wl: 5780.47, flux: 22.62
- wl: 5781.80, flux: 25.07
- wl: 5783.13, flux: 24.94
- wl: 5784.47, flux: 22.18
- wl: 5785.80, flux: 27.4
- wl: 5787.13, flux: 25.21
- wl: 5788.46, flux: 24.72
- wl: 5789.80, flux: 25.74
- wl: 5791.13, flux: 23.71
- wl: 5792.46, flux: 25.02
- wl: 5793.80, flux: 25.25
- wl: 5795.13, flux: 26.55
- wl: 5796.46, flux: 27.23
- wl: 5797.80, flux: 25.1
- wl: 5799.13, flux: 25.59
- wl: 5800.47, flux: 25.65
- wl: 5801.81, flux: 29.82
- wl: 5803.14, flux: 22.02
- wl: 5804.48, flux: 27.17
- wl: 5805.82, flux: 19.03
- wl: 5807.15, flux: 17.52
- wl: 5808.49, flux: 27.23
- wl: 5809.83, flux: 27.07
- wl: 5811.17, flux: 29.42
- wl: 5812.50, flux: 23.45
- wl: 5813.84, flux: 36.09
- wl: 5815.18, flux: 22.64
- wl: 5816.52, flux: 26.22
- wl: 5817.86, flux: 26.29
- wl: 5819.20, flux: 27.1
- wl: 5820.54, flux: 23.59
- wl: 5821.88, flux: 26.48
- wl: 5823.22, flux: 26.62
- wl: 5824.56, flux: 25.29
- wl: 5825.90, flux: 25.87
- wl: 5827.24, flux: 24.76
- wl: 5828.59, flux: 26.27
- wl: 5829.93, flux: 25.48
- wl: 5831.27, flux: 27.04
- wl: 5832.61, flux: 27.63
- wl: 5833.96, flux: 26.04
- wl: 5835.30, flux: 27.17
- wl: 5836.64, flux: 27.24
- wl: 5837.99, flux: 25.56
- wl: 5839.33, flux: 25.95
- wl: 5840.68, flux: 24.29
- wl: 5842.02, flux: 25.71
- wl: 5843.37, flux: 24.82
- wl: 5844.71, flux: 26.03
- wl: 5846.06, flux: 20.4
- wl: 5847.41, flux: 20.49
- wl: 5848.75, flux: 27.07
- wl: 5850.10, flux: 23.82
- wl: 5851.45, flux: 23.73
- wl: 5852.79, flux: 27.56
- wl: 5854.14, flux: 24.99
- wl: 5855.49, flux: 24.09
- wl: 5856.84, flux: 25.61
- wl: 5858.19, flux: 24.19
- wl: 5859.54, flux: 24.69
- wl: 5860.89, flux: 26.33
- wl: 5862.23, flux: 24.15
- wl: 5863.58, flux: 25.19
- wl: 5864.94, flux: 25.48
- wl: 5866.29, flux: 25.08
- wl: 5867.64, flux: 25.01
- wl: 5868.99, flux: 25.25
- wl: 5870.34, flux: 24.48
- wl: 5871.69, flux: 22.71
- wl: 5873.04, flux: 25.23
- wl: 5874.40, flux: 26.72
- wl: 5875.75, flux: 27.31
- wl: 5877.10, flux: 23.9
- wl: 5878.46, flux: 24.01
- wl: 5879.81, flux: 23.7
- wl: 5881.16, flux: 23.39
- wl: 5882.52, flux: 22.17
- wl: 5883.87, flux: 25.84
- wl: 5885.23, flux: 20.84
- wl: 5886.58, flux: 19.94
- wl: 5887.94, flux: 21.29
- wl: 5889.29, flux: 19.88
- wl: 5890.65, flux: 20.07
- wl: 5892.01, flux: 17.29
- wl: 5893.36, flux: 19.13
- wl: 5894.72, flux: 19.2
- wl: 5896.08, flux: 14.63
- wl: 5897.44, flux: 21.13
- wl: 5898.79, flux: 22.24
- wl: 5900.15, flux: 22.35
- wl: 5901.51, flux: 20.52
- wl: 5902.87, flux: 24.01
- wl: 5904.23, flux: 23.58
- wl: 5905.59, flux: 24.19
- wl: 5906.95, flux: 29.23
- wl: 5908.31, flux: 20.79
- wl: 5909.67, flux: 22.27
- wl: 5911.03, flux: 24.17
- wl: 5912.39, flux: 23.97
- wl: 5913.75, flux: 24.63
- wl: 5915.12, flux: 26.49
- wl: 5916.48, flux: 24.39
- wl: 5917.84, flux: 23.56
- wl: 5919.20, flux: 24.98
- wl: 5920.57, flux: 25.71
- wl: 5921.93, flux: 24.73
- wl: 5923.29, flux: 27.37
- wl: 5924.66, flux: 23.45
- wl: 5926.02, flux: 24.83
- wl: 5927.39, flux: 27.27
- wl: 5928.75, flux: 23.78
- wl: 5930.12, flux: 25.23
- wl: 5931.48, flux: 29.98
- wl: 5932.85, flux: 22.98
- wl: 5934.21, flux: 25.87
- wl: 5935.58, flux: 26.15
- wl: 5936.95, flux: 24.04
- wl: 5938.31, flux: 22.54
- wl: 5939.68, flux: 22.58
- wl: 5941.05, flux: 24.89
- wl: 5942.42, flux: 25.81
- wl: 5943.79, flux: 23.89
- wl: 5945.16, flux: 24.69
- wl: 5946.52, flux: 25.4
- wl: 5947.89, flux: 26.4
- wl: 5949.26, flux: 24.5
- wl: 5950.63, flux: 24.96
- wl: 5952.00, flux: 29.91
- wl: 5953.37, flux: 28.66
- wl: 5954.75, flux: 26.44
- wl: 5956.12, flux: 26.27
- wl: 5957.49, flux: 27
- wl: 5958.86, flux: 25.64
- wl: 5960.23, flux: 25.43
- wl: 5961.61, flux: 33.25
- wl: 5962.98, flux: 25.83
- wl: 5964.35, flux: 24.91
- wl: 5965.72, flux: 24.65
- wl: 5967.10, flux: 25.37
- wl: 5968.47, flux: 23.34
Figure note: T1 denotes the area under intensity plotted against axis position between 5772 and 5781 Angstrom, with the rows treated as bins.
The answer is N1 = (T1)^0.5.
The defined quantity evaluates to 15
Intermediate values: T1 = 222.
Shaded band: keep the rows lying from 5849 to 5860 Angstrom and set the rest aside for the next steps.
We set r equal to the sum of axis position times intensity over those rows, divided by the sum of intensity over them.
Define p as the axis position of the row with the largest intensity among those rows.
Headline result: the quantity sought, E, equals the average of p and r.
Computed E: 5853.8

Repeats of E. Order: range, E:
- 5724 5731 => 5726.1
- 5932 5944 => 5936.9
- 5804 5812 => 5809.6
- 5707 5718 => 5710.6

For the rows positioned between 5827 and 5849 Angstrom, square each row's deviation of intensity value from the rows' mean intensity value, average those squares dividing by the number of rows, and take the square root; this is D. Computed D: 2.0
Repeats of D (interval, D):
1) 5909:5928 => 1.4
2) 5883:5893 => 2.4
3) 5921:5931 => 1.4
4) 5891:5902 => 2.5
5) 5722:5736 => 2.0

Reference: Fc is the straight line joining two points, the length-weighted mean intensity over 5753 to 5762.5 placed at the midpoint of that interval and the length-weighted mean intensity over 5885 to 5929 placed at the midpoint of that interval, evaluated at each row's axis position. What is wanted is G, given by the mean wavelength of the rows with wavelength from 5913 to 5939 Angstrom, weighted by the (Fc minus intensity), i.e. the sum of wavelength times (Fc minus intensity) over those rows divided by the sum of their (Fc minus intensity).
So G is 5926.1 Angstrom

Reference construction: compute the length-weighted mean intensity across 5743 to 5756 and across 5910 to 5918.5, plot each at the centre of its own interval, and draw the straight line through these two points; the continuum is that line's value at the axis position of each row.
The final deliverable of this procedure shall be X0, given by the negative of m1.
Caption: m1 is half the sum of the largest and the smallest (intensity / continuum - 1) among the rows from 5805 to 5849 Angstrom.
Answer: -0.11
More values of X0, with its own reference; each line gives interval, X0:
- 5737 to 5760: -0.02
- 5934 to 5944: 0.01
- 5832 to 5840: -0.10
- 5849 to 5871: -0.06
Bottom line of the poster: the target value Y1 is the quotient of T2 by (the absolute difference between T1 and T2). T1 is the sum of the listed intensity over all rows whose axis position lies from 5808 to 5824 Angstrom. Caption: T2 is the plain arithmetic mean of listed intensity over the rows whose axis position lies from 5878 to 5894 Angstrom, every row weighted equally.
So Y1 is 0.071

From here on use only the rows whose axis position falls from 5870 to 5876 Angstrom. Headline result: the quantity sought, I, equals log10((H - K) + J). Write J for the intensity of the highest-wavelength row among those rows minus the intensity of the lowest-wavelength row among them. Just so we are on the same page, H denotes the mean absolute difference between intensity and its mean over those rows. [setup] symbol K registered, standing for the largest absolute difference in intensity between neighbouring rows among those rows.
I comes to 0.2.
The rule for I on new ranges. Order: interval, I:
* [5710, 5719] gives 0.6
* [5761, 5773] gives -0.4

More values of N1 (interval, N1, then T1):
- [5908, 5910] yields 7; 43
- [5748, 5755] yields 13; 162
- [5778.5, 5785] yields 12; 154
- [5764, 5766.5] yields 8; 60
